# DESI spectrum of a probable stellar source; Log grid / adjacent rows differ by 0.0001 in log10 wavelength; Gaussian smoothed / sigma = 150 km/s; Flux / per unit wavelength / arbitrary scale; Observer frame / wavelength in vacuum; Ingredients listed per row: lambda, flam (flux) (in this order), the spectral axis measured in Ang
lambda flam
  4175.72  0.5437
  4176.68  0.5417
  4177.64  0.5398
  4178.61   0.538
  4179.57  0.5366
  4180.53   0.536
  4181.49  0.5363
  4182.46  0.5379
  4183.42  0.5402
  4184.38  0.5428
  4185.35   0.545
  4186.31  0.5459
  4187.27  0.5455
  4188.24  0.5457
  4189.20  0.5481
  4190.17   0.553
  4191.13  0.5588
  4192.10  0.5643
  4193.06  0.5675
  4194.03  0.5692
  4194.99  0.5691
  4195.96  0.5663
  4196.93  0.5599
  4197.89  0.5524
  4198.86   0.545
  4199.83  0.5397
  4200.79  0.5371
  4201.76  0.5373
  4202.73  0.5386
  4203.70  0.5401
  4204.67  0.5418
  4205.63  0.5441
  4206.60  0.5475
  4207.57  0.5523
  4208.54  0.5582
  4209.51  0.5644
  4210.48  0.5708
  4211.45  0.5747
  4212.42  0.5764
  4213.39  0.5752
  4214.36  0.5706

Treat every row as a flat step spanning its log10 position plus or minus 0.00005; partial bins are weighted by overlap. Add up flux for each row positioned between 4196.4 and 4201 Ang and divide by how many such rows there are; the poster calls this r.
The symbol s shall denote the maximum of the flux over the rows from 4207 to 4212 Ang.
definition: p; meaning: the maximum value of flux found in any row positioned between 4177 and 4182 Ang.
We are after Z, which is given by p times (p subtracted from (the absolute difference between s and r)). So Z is -0.28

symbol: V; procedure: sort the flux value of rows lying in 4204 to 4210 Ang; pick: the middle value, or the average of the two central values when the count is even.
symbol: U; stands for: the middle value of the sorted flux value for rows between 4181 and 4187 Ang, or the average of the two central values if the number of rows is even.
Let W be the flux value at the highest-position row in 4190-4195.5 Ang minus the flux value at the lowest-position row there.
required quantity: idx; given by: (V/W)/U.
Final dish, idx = 63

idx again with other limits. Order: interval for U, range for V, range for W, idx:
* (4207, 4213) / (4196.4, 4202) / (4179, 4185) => 154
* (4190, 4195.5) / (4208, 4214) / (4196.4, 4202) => -45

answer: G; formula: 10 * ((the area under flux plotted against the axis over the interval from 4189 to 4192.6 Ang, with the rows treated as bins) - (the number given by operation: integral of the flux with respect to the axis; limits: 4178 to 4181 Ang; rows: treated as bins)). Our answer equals 4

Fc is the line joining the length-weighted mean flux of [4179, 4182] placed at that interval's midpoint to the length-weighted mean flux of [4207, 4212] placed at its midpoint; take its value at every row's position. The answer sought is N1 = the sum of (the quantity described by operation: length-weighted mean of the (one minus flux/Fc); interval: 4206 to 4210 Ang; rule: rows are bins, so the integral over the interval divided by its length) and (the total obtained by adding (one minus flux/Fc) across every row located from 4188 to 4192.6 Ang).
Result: -0.07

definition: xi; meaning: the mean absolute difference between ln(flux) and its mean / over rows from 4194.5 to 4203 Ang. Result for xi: 0.020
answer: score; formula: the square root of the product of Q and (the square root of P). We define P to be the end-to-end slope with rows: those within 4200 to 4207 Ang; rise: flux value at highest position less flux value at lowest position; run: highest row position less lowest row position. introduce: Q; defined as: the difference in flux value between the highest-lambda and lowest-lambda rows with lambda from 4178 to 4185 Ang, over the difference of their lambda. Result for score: 0.006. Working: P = 0.0018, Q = 0.0008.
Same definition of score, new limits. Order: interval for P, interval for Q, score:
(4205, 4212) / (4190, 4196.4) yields 0.013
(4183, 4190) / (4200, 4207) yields 0.008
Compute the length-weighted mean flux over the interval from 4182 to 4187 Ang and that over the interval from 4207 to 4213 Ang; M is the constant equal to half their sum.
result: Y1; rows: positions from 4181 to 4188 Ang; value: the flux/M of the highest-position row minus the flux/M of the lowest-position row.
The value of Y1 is 0.017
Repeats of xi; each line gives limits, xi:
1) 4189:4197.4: 0.011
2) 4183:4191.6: 0.007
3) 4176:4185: 0.004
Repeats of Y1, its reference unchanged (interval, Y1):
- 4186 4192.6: 0.033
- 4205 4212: 0.055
